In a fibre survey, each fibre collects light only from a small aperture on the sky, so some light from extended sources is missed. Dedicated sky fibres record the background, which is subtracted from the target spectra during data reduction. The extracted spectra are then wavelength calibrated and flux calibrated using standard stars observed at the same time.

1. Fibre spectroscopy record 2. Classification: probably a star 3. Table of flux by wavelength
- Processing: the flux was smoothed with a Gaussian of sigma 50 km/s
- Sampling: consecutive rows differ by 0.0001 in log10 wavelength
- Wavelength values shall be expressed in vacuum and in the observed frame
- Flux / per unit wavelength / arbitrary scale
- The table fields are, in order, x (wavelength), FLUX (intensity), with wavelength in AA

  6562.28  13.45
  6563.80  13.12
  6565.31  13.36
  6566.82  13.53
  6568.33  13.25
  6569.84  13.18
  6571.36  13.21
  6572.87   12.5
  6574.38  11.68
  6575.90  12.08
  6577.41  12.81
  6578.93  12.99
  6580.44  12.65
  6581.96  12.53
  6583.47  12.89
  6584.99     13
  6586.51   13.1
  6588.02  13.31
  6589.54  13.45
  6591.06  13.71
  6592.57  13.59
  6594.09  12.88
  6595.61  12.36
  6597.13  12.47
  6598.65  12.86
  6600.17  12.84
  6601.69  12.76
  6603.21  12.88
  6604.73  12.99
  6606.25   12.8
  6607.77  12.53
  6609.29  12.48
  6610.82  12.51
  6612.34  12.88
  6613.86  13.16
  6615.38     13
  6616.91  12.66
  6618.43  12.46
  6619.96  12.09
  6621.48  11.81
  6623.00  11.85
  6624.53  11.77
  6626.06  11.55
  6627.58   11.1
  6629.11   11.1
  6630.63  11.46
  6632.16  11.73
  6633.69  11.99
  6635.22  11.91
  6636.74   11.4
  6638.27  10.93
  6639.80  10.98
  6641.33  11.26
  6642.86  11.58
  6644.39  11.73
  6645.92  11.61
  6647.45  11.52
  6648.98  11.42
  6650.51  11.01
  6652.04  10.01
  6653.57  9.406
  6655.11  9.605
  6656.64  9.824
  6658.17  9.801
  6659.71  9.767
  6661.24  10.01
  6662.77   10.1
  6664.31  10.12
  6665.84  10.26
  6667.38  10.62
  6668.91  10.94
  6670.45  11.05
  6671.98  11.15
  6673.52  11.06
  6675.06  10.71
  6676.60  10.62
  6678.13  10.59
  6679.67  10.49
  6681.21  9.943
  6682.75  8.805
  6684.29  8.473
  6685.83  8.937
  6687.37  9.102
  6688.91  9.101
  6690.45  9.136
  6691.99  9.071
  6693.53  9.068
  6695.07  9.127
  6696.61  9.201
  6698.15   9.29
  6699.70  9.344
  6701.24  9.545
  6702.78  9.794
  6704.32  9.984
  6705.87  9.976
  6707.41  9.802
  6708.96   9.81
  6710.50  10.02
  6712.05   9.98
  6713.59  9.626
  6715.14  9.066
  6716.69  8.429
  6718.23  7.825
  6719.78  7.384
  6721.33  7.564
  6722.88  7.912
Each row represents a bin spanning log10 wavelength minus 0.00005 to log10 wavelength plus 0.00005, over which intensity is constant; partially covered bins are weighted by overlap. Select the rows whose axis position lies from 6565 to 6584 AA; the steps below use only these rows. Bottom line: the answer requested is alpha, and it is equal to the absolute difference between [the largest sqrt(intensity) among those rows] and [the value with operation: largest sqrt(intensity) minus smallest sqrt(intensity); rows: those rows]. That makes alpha 3.42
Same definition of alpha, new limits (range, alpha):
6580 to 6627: 3.40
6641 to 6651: 3.32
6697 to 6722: 2.72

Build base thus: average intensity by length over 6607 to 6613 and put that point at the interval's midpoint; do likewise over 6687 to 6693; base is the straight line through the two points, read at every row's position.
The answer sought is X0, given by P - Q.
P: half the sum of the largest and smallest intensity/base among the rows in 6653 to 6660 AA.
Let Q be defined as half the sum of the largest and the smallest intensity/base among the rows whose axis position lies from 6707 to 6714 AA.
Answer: -0.29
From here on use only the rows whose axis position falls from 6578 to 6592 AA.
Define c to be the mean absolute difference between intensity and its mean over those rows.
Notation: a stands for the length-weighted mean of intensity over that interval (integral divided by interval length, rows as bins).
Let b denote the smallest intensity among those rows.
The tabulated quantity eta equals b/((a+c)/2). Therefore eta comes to 1.88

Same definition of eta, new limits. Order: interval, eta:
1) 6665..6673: 1.85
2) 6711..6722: 1.56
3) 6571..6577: 1.82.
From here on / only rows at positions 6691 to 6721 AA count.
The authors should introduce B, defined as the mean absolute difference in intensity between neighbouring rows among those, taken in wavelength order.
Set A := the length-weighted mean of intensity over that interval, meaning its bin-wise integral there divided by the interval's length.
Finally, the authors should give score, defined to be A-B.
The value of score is 9.0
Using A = 9.3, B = 0.220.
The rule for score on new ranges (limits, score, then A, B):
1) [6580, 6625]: 12.5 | 12.7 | 0.212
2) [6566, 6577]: 12.4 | 12.8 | 0.385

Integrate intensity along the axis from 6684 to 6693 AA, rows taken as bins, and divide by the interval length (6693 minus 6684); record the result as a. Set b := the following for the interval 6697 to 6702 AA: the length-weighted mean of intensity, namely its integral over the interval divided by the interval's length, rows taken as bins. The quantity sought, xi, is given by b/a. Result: 1.041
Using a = 9.0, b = 9.4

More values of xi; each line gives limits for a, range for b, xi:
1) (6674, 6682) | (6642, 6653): 1.072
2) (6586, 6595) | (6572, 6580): 0.933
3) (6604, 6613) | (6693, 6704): 0.739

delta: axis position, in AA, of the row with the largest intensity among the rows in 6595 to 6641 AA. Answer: 6613.86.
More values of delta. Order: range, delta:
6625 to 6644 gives 6633.69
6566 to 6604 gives 6591.06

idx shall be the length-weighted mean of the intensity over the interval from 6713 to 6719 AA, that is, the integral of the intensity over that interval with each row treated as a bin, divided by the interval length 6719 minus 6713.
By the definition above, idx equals 8.7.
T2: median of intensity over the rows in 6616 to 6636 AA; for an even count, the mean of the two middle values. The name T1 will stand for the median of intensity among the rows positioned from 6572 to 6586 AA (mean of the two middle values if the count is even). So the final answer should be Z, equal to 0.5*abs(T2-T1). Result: 0.42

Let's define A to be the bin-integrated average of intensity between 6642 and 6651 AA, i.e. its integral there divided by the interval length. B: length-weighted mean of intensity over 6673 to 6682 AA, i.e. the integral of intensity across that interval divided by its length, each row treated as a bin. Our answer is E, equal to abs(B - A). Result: 0.9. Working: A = 11.5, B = 10.5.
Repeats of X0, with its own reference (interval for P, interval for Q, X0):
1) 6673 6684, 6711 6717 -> -0.11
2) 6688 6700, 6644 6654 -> 0.07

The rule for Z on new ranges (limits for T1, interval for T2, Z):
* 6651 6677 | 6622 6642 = 0.67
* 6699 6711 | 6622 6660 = 0.80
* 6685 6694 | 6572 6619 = 1.88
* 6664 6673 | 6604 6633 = 0.84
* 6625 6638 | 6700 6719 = 0.85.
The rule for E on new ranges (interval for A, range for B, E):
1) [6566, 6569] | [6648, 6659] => 3.2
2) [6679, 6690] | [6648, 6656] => 1.1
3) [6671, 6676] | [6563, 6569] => 2.4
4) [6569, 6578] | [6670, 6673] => 1.5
